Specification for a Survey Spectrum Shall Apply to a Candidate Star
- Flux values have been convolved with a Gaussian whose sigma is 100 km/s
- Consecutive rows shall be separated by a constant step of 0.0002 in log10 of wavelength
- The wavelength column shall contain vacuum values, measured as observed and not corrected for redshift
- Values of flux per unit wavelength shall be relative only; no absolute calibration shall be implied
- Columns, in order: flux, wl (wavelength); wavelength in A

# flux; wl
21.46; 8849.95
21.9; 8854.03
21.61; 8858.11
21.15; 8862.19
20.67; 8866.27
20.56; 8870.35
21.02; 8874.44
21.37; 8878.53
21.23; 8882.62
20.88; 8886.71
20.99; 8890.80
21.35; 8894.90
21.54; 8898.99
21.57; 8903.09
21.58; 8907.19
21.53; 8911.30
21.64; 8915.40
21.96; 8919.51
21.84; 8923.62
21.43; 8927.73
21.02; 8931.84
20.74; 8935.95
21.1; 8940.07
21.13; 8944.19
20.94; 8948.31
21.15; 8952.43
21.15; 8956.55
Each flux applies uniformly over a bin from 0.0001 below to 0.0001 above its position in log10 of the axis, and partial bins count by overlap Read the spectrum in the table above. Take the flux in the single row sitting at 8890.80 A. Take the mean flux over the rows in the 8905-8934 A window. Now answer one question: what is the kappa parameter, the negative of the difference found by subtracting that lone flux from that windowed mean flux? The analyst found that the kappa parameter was -0.6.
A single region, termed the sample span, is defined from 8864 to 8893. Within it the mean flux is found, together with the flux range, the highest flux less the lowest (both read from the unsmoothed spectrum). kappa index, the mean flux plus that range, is 21.77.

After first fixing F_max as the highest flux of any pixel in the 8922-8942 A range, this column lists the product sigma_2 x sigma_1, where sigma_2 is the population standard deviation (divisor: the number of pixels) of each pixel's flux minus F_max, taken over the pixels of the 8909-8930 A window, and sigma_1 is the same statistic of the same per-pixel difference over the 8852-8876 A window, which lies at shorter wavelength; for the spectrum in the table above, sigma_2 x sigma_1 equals 0.09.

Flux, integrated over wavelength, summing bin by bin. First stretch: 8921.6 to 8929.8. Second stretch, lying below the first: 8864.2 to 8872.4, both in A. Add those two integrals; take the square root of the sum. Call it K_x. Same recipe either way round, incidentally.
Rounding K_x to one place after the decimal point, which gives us 18.6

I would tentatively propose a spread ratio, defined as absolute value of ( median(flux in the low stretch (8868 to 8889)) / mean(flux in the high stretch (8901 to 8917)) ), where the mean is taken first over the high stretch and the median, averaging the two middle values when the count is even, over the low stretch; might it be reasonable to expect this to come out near 0.97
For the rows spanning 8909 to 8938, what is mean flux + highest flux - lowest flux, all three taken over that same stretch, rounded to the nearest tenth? 22.7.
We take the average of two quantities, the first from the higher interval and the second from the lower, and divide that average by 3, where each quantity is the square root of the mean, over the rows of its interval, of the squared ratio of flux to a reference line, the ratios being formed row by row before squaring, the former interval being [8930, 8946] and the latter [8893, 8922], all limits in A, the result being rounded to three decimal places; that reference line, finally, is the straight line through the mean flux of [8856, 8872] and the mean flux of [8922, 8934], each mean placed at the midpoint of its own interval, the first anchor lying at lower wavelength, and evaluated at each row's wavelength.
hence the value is 0.332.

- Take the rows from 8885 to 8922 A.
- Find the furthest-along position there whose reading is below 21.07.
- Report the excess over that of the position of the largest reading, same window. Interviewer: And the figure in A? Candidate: 28.7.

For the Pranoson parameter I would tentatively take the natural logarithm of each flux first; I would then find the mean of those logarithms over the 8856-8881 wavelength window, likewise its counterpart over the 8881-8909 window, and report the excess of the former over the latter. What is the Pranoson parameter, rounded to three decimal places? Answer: -0.012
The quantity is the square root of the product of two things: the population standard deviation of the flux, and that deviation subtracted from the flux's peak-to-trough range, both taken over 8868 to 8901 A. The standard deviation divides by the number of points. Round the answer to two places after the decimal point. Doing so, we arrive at 0.45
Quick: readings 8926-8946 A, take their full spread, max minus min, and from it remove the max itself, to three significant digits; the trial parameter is -20.7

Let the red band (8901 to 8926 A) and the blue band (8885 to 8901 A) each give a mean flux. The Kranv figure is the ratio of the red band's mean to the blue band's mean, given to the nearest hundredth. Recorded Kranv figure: 1.02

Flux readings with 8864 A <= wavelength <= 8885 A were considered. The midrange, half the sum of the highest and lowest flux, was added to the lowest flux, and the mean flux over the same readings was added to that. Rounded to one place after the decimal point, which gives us 62.5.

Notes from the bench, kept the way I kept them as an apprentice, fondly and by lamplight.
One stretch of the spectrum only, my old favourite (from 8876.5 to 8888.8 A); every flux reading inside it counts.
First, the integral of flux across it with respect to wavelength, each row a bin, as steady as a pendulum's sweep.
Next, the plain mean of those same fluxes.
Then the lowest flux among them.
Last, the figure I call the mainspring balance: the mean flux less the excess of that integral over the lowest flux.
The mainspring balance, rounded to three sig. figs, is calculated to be -218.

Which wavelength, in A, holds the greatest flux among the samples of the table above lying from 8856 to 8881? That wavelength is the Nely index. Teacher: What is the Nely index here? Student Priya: 8858.11 A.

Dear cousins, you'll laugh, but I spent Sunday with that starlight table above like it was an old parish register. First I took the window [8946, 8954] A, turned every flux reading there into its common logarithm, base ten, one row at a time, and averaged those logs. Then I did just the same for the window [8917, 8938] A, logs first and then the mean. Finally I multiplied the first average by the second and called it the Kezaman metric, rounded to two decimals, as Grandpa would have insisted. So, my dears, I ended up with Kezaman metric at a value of 1.76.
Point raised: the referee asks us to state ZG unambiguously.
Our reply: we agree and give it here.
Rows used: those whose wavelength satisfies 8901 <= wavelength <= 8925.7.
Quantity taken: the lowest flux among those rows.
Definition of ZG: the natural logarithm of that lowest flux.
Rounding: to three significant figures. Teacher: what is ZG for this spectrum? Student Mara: 3.07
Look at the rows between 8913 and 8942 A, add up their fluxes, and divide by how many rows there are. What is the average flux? 21.4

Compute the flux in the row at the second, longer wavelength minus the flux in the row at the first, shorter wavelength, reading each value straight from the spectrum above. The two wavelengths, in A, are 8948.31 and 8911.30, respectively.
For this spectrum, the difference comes -0.59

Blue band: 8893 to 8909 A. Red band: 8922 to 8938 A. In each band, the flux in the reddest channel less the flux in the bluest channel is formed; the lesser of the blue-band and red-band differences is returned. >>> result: -1.1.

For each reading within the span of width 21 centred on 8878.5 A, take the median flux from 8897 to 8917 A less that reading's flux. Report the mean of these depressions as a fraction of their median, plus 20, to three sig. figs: 21.0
